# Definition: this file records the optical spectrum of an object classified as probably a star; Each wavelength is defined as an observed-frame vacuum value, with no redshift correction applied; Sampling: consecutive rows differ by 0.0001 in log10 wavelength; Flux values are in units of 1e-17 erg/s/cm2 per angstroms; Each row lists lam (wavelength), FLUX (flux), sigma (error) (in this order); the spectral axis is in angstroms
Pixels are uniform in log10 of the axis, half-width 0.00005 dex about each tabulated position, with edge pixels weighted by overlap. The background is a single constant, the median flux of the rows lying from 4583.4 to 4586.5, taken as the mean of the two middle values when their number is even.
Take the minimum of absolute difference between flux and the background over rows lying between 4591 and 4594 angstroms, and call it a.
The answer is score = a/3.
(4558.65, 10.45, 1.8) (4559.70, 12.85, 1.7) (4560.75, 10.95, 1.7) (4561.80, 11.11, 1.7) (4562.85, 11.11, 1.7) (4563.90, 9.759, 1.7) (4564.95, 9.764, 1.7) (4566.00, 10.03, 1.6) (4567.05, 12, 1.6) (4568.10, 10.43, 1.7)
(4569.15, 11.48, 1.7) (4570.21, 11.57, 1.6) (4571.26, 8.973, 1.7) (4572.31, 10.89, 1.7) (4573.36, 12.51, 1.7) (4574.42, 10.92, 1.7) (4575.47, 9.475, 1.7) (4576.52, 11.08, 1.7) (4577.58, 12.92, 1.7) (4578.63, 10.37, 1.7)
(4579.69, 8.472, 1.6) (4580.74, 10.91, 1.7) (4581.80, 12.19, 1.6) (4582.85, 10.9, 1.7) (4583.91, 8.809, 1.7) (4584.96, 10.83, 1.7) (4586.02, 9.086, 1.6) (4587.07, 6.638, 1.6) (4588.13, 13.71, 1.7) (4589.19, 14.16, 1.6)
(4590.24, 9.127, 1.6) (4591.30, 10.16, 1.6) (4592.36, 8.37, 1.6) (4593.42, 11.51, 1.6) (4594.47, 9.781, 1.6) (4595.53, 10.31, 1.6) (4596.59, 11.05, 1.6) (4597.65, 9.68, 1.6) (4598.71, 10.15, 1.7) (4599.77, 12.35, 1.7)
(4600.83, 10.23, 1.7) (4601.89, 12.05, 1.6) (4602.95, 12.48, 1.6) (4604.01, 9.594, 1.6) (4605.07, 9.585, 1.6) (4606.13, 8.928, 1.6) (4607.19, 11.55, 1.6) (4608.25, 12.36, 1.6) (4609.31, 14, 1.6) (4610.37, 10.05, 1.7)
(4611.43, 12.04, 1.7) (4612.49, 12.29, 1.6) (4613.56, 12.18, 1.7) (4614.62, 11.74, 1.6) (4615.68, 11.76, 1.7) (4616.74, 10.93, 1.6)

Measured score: 0.24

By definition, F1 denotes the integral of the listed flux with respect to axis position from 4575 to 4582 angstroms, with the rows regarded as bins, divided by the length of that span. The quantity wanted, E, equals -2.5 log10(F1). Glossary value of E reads -2.57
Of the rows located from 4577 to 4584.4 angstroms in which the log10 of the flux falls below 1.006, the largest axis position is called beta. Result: 4583.91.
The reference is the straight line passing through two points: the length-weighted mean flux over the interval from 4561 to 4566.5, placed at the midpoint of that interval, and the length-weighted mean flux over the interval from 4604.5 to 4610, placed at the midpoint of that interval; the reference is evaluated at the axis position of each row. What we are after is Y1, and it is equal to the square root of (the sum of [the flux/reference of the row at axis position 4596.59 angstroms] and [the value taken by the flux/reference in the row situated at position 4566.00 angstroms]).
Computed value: 1.40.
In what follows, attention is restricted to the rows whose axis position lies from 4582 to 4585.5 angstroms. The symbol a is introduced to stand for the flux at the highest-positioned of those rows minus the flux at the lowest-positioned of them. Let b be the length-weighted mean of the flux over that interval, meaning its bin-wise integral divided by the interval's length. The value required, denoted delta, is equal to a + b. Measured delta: 10.3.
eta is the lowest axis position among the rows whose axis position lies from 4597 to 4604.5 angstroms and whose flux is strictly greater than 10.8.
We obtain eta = 4599.77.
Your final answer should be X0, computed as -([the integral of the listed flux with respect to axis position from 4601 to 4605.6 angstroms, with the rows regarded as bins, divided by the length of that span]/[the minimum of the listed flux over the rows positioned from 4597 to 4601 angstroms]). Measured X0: -1.12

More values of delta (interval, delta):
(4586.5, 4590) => 18.8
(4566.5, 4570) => 10.8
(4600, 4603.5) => 13.9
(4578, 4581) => 10.5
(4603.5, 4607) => 8.9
